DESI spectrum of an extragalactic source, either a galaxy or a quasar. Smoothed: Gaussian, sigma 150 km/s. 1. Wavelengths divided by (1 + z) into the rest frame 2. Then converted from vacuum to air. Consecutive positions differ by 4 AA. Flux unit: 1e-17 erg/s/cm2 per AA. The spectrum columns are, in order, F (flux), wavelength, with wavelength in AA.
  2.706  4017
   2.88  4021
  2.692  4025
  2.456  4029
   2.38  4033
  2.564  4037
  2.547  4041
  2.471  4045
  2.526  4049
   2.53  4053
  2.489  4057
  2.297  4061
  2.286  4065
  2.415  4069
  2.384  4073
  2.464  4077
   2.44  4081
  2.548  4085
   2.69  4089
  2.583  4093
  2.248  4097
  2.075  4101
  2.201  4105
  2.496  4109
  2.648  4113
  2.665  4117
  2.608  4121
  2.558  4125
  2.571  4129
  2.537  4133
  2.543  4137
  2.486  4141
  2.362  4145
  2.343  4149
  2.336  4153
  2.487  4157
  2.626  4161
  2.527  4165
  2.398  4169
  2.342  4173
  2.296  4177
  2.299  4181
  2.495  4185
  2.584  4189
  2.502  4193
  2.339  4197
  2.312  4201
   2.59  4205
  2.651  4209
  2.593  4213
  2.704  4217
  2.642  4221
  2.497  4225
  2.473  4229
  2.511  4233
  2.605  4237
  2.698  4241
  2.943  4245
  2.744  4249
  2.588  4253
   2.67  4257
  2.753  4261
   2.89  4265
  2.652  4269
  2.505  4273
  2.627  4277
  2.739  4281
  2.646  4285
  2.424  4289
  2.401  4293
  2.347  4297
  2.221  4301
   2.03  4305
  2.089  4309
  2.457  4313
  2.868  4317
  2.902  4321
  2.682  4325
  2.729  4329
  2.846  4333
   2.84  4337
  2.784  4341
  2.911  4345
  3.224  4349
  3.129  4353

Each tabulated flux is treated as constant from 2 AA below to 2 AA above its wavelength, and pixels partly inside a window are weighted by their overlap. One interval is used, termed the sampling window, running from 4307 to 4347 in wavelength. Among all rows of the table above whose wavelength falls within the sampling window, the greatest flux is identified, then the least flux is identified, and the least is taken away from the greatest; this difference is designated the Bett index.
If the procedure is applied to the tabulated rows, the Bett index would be 0.82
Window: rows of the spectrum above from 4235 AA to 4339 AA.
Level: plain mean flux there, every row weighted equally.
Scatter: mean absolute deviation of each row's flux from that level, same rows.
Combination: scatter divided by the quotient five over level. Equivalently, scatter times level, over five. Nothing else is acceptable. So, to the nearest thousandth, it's 0.098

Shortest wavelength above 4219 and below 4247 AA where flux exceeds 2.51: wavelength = 4221 AA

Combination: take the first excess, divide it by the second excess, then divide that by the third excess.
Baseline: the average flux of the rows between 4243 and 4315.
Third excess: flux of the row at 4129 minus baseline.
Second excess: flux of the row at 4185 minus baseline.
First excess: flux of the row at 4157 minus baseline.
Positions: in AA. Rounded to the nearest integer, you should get 38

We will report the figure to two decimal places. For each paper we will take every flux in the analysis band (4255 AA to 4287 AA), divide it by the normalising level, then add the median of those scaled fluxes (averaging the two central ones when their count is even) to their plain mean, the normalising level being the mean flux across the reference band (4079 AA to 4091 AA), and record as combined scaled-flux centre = 2.09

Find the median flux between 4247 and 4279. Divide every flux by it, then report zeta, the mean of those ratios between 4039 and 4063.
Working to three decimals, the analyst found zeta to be 0.931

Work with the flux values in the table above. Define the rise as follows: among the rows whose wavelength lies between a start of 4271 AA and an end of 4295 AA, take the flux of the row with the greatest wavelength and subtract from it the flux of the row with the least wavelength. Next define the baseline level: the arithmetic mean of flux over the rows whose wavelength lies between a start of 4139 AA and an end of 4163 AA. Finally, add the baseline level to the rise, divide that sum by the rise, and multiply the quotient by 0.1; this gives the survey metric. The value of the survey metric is -2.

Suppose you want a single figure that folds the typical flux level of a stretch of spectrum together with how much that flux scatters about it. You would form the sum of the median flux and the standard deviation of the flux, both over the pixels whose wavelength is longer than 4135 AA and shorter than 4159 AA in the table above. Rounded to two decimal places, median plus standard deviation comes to 2.51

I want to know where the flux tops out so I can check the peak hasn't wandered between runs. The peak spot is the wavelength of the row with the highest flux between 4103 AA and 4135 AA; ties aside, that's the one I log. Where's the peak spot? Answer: 4117 AA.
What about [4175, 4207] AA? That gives 4205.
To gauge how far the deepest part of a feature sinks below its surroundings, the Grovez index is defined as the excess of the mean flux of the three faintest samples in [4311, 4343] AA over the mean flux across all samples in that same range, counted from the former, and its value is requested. -0.141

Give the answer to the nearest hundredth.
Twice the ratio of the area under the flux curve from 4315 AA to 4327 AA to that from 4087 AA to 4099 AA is 2.25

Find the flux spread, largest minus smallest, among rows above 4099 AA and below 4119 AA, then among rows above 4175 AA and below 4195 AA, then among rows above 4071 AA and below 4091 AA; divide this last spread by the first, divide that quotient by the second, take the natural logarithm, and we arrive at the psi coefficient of 0.6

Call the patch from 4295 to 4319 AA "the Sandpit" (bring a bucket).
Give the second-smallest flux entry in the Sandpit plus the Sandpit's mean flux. 4.42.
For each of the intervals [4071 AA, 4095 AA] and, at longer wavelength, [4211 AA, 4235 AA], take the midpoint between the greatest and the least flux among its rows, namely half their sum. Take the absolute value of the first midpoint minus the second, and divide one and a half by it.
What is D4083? 29.1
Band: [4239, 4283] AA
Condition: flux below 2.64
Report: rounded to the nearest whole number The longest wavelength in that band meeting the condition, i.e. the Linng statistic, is 4277 AA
